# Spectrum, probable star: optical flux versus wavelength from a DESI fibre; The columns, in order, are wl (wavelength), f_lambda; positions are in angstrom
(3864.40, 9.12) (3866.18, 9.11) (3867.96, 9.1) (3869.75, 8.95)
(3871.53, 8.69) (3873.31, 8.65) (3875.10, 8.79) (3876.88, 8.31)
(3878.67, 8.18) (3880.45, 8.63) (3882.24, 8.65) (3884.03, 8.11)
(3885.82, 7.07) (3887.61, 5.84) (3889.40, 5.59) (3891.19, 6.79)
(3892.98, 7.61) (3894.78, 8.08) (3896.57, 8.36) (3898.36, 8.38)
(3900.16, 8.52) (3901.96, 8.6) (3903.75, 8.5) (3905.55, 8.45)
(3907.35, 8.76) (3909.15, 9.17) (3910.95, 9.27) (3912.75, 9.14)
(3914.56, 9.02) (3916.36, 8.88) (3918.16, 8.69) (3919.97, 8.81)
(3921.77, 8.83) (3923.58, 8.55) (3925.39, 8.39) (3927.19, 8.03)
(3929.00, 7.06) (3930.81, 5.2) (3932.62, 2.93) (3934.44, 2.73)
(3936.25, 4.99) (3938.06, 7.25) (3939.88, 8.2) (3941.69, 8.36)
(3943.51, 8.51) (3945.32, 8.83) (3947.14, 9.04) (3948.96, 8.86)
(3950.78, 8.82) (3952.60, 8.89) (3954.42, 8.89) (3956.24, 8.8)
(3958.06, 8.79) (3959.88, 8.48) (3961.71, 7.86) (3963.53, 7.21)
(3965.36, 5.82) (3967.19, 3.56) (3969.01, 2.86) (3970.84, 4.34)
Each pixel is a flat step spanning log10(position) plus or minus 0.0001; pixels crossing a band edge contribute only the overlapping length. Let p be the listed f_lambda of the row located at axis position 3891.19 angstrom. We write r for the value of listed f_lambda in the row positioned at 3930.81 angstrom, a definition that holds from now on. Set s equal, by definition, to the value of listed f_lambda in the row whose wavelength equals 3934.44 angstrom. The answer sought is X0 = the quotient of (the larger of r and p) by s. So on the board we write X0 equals 2.49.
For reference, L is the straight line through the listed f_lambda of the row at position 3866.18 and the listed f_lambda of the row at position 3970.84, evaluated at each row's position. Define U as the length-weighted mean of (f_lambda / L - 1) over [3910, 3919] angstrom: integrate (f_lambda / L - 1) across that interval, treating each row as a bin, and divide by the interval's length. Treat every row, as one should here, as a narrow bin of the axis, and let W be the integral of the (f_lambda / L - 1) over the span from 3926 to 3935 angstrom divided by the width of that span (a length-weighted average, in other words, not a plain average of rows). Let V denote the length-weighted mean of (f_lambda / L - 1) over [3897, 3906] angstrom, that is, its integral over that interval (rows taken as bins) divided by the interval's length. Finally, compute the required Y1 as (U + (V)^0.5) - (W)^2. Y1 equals 0.65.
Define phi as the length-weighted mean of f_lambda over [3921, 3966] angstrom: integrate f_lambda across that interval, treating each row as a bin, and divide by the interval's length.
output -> 7.6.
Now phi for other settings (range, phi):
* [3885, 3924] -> 8.2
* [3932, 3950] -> 7.0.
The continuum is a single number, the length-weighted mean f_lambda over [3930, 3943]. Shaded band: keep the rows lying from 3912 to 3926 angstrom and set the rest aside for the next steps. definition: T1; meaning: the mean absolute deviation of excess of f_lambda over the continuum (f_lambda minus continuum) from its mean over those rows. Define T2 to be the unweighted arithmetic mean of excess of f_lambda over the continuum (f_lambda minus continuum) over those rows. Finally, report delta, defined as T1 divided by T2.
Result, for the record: 0.06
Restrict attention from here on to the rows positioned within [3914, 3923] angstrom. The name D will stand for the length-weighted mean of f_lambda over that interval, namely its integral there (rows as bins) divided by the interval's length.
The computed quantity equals 8.8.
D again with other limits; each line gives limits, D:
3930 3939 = 4.6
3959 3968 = 6.6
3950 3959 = 8.8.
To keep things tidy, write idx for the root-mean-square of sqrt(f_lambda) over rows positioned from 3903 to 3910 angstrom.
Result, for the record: 2.953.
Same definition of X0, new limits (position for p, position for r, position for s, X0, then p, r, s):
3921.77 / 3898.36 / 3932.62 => 3.01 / 8.83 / 8.38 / 2.93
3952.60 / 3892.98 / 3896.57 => 1.06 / 8.89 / 7.61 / 8.36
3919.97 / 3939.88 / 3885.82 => 1.25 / 8.81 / 8.2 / 7.07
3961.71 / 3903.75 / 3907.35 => 0.97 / 7.86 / 8.5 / 8.76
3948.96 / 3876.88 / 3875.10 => 1.01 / 8.86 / 8.31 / 8.79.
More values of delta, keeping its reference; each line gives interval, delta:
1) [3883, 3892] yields 0.83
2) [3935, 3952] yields 0.38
